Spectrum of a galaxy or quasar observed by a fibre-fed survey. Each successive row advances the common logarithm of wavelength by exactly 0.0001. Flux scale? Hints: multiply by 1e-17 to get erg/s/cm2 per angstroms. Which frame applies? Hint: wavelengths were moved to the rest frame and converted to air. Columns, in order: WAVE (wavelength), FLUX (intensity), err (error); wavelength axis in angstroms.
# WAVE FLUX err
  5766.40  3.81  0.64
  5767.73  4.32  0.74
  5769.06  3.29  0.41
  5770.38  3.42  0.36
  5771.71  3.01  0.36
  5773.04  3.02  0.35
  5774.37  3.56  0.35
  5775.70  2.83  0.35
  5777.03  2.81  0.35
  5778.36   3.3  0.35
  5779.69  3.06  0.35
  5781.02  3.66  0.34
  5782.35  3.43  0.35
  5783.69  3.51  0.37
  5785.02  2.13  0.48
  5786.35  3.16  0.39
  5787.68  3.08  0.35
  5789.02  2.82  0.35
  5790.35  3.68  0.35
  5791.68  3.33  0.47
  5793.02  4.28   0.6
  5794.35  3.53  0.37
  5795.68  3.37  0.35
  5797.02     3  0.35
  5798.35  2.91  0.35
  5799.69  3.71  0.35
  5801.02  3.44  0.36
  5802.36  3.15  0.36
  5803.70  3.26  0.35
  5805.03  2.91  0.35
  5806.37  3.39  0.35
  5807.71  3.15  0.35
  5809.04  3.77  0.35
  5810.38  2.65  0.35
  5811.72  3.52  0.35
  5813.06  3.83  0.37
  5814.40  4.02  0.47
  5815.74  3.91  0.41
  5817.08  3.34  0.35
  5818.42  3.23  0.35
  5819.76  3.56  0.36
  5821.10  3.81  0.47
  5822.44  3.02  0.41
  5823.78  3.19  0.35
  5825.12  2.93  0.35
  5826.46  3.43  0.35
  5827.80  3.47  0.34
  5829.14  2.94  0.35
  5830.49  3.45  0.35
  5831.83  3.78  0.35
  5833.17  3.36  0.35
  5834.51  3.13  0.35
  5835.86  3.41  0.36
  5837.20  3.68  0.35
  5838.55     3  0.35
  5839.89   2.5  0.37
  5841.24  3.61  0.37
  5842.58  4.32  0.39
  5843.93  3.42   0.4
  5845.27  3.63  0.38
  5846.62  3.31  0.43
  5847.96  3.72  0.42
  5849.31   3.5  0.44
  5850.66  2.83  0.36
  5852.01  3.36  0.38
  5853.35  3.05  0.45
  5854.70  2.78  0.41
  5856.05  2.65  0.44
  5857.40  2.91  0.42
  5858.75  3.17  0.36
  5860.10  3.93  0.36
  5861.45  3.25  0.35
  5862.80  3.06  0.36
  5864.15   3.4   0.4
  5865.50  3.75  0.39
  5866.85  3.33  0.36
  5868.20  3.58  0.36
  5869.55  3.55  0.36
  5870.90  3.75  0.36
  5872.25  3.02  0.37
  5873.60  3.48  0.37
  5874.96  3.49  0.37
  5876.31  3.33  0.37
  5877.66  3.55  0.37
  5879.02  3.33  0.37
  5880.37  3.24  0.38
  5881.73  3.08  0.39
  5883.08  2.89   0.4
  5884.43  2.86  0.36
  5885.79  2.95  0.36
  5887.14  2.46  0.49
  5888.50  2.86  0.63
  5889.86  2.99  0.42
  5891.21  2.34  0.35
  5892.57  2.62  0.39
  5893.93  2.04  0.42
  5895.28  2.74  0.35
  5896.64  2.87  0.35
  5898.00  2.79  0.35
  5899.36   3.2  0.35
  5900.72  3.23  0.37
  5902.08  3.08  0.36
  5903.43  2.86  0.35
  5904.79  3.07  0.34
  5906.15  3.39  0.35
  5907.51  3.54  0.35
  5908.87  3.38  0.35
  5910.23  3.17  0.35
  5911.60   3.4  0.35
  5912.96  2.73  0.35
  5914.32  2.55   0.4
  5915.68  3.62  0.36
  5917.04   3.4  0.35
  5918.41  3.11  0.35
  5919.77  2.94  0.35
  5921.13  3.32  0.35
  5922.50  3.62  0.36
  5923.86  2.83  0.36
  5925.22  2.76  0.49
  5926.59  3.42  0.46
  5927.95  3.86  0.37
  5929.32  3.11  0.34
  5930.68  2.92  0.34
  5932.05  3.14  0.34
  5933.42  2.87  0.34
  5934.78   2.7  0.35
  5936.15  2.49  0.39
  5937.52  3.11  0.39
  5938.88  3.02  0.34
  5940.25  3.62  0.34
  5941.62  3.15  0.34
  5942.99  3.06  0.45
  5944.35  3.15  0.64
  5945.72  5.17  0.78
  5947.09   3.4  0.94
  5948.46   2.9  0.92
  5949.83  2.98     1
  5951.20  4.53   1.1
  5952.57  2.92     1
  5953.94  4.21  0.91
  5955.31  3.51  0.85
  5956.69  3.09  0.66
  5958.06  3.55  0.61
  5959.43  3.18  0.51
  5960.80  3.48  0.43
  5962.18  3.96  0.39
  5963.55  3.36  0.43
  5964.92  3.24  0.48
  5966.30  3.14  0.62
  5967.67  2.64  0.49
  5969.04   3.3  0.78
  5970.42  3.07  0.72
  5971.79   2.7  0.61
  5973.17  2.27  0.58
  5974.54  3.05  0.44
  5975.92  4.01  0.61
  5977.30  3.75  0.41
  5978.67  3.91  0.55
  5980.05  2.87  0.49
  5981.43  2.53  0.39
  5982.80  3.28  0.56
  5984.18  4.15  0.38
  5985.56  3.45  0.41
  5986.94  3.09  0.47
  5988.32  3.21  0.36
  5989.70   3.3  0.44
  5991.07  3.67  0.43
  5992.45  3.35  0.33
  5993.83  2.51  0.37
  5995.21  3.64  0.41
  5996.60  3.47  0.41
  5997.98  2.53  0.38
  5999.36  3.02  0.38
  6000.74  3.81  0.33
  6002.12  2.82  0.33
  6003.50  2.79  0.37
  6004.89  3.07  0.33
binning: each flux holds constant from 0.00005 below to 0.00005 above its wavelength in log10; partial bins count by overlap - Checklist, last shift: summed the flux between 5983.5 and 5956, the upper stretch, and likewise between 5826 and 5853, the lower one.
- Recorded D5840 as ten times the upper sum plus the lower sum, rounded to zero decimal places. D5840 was 712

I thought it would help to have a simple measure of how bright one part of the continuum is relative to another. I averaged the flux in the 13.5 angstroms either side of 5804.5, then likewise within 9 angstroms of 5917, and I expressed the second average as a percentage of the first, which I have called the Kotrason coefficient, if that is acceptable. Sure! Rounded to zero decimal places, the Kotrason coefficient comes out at 92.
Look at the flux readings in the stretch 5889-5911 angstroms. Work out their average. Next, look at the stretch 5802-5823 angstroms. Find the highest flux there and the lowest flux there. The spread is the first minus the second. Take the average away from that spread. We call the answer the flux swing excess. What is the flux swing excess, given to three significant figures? -1.59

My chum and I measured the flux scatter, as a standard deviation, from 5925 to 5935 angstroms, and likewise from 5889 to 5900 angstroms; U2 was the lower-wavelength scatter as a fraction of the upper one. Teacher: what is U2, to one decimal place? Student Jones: 1.0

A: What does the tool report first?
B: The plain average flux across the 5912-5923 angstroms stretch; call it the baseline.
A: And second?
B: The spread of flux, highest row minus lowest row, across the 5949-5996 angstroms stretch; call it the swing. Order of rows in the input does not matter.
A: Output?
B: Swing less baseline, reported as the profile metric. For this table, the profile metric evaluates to -0.90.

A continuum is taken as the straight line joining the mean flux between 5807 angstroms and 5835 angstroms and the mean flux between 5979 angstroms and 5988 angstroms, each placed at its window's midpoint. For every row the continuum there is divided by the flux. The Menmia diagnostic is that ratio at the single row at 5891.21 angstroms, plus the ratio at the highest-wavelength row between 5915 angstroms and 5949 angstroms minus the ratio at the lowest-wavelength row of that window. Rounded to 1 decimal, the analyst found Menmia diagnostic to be 1.6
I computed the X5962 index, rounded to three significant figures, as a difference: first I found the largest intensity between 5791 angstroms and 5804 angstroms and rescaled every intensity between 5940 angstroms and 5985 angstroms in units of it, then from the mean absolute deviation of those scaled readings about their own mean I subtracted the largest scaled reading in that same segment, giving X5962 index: -1.10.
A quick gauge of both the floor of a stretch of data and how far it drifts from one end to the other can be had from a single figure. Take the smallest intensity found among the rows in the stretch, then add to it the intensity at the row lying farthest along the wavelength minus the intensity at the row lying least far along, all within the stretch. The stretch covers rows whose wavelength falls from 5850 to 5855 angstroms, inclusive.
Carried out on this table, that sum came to 2.73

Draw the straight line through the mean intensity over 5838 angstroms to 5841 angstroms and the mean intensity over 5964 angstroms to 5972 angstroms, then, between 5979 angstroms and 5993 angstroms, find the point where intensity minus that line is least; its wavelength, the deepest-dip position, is 5981.43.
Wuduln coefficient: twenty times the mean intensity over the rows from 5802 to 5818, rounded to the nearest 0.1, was 68.2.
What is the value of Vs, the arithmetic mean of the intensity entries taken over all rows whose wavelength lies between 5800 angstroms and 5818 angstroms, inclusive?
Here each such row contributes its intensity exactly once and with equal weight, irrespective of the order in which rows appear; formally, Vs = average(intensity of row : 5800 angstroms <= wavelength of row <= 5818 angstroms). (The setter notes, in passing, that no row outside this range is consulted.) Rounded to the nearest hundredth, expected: 3.41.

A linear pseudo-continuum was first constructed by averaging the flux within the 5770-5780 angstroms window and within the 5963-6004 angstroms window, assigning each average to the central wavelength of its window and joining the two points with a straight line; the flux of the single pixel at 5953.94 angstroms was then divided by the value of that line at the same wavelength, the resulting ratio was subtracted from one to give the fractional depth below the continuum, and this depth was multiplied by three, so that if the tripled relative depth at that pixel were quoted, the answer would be -1.0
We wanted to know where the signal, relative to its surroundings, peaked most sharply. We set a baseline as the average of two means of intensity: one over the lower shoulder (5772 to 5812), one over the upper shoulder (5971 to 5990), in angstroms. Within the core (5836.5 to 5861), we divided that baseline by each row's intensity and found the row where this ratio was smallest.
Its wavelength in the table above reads 5842.58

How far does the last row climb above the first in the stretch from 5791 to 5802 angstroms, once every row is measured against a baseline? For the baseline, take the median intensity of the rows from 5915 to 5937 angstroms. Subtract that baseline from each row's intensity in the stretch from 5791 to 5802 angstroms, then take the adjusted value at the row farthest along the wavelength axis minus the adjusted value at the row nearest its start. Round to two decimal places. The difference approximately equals 0.11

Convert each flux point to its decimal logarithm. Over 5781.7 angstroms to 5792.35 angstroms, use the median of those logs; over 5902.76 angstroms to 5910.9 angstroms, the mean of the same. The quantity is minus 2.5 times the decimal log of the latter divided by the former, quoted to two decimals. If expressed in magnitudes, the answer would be 0.00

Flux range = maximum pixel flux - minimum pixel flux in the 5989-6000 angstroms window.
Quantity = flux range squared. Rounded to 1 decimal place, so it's 1.3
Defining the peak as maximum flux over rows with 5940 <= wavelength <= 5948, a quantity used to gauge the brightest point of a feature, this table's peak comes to 5.17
